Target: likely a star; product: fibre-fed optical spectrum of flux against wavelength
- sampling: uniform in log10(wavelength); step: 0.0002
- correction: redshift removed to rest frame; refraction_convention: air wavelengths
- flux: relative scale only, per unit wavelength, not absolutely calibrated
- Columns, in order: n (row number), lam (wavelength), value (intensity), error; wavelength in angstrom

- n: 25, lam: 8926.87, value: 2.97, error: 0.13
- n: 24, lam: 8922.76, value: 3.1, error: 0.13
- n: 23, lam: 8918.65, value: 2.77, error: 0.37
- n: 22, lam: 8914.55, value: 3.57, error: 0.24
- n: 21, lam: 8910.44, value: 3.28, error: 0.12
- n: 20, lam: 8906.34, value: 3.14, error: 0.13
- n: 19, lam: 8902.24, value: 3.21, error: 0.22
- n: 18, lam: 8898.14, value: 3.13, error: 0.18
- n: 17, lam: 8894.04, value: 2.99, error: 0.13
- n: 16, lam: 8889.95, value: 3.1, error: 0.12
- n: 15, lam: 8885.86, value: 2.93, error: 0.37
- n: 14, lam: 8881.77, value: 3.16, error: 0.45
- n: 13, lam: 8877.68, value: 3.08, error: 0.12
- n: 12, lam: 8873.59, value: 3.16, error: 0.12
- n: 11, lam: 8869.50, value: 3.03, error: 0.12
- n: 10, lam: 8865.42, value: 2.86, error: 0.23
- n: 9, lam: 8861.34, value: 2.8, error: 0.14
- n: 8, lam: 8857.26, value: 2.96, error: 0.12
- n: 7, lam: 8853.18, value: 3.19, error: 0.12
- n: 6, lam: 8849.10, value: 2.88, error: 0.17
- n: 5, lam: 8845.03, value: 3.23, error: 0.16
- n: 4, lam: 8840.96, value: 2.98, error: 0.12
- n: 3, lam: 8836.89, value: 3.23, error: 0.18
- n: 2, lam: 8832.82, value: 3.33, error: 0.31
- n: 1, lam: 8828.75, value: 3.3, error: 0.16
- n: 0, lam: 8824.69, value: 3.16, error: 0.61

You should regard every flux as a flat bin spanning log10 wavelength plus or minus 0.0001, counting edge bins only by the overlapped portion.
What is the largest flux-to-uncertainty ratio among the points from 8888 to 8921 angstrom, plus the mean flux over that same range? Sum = 30.5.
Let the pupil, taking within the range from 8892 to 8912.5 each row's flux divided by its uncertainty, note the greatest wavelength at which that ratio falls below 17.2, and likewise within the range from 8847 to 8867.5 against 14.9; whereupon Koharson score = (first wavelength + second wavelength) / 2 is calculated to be 8883.8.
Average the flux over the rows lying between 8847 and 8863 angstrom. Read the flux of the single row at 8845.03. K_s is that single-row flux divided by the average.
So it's 1.09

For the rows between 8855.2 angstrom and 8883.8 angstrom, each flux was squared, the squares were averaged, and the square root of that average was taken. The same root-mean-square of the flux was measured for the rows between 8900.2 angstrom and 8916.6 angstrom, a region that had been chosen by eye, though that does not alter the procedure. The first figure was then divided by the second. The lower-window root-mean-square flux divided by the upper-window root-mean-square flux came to 0.91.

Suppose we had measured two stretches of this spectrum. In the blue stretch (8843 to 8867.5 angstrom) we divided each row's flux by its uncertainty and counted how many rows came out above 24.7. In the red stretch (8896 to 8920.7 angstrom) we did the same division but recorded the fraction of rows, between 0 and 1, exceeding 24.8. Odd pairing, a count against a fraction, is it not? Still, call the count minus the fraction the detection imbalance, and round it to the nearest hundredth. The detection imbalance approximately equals 0.83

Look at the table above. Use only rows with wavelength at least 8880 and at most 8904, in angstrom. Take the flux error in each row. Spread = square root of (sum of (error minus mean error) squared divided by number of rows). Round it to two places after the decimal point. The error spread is 0.12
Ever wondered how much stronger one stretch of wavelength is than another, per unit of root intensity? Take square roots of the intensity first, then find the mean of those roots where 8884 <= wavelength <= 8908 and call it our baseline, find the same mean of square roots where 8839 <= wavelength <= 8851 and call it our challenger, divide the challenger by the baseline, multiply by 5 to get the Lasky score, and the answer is 4.96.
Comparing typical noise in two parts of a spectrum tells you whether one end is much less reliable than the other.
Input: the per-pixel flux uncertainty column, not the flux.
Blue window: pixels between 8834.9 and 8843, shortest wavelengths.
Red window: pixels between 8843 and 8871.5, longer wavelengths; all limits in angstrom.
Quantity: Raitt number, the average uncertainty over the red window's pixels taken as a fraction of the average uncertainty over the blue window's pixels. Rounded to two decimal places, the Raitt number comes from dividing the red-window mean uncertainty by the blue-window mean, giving 1.01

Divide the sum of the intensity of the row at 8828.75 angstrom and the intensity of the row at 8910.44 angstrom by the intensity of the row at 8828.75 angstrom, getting 1.99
